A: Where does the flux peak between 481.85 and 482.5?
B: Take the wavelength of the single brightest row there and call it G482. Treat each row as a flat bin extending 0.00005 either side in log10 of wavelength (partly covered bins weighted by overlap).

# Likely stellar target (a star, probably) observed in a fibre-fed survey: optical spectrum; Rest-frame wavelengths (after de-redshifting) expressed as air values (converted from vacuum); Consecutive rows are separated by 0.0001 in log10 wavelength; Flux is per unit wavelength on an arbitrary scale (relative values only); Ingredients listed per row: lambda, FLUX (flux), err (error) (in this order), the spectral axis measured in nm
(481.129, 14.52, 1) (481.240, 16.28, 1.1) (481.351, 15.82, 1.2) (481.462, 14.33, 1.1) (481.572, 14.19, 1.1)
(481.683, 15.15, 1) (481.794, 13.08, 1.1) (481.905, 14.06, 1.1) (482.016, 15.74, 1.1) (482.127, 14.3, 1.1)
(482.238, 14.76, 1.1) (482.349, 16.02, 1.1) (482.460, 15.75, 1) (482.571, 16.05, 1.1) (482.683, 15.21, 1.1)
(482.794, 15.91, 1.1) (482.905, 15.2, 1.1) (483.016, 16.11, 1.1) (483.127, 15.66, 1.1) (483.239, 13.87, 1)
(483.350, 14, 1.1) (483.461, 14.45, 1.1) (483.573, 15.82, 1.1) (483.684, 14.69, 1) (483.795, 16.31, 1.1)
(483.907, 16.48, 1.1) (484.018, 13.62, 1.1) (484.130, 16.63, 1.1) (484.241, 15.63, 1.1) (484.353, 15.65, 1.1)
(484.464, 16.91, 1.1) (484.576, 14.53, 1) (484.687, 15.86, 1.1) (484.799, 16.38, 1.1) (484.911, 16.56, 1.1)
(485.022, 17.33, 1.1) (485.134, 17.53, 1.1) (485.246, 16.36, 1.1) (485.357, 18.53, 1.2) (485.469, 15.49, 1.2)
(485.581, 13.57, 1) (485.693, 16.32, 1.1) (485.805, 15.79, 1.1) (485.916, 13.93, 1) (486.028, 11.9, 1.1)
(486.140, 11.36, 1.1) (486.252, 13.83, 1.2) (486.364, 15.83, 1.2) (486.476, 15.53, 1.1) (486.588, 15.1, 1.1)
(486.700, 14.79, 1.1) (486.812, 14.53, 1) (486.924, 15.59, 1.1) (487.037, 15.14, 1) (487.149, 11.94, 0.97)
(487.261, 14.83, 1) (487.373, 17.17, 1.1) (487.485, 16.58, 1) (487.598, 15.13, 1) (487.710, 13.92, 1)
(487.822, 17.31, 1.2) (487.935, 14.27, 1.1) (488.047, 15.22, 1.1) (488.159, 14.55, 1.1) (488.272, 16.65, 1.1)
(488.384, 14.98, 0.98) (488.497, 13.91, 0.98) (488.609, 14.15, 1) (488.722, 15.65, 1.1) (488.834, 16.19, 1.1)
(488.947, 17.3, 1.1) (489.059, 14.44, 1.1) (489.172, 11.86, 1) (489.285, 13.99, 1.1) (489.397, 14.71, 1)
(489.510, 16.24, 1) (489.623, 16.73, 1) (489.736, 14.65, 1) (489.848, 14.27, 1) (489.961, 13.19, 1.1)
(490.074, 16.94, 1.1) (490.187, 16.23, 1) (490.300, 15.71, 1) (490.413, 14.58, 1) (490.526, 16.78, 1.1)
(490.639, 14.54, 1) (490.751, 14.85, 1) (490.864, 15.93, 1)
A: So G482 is 482.349 nm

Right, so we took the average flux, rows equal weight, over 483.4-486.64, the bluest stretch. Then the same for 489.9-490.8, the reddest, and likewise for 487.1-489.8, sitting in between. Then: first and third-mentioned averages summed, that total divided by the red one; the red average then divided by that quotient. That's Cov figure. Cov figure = 7.7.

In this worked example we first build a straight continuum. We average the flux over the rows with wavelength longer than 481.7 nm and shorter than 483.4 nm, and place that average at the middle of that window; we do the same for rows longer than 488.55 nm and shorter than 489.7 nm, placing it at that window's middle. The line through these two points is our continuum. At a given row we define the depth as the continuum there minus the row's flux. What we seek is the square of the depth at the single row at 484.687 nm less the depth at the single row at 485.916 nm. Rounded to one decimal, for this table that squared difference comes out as 3.8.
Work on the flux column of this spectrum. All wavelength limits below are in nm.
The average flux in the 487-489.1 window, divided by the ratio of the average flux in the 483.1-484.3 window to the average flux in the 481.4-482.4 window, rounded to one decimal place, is 14.7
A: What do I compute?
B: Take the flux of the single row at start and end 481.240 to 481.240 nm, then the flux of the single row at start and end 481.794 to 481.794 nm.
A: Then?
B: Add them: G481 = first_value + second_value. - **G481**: 29.4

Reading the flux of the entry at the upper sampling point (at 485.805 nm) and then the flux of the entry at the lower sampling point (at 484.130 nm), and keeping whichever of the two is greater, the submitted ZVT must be 16.6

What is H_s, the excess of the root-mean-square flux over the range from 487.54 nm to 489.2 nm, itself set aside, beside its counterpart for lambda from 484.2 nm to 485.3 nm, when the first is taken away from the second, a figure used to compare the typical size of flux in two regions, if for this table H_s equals 1.2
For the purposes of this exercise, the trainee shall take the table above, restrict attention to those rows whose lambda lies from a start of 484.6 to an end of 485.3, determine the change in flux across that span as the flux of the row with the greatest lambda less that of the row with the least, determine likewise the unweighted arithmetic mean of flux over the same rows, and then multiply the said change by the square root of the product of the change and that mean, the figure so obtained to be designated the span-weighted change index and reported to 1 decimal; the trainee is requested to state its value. 1.4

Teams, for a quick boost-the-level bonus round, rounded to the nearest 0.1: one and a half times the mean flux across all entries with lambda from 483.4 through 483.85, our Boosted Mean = 23.0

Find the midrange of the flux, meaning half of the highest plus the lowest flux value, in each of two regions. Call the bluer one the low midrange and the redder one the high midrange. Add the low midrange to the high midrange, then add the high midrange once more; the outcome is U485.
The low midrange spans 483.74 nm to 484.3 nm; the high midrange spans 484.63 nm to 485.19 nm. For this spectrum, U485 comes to 48.5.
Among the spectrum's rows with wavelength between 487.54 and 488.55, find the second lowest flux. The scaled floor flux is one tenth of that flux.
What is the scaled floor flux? 1.39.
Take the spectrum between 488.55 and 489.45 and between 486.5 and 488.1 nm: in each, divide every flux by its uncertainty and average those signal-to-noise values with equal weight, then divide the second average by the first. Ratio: 1.03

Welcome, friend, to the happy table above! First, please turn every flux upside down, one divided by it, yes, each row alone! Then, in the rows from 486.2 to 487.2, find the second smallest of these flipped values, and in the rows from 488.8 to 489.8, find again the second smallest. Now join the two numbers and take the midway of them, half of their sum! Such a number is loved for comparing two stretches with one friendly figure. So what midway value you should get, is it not 0.0620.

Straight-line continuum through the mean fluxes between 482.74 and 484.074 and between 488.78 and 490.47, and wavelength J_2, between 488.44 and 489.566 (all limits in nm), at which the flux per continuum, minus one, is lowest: 489.172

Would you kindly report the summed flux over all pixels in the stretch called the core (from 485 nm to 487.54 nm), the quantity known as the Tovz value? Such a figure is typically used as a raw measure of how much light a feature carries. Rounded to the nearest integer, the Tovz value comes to 349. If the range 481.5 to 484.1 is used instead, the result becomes 346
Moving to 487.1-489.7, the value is 348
